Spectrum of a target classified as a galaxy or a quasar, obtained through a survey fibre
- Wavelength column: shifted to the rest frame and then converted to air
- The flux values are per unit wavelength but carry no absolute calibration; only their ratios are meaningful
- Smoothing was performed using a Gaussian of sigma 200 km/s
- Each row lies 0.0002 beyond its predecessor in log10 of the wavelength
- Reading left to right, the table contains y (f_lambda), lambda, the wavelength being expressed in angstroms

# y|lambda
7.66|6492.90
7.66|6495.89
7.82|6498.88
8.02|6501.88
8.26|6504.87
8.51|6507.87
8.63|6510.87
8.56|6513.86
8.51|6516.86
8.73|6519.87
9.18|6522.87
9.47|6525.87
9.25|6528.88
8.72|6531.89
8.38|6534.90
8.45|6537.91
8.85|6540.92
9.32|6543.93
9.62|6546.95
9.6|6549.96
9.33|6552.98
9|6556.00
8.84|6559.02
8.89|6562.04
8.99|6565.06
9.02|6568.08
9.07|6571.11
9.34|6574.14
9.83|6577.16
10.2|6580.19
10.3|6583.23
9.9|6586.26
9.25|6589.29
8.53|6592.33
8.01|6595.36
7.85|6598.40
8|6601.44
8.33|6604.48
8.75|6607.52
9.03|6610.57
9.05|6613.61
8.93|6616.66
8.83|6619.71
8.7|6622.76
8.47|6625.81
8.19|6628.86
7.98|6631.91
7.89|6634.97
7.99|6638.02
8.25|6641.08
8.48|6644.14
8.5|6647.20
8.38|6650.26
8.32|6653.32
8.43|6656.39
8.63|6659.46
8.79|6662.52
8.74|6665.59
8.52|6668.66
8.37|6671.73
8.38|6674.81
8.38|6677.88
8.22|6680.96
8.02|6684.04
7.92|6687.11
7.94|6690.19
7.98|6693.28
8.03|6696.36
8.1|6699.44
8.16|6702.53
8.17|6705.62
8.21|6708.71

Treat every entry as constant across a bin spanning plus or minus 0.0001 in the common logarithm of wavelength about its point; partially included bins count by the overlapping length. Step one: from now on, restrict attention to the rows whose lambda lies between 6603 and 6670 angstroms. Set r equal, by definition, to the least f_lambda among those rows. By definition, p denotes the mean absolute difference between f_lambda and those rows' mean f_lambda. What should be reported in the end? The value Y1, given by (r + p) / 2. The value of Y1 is 4.08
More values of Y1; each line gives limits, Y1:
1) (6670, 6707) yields 4.03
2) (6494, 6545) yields 4.02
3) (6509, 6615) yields 4.15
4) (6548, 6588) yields 4.63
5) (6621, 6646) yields 4.06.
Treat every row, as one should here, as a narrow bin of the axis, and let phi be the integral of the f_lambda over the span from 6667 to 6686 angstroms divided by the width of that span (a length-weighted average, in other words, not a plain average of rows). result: 8.31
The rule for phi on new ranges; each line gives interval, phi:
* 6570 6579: 9.46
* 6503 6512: 8.44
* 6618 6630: 8.56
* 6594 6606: 8.05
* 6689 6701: 8.01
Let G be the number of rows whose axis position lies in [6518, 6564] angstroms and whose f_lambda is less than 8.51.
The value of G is 2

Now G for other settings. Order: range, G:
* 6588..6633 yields 7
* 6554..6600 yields 2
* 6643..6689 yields 11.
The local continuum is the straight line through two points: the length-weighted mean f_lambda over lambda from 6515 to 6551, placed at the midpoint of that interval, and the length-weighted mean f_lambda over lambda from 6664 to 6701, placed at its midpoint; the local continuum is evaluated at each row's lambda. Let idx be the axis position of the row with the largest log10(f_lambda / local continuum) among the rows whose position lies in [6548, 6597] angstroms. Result 6583.23 angstroms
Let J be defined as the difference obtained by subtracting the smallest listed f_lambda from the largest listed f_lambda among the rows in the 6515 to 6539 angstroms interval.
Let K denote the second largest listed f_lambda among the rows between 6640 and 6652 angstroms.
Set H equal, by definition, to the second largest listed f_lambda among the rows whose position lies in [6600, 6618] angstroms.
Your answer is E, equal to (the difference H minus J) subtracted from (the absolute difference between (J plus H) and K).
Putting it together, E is -6.3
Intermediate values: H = 9.03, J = 1.1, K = 8.48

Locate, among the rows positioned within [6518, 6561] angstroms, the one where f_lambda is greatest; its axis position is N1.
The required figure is 6546.95 angstroms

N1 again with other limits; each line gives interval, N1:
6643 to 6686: 6662.52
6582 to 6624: 6583.23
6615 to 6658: 6616.66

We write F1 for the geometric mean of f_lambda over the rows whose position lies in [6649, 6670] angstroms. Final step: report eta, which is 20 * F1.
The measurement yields 171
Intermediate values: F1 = 8.54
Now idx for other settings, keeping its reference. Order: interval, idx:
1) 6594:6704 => 6662.52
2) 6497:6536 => 6525.87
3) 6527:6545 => 6543.93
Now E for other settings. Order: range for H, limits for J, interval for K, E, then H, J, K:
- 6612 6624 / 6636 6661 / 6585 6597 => -8.0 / 8.93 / 0.6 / 9.25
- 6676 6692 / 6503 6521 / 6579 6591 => -6.2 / 8.22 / 0.5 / 10.2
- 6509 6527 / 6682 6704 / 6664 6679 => -8.0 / 9.18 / 0.2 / 8.52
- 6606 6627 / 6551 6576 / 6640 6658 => -7.5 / 9.03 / 0.5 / 8.48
